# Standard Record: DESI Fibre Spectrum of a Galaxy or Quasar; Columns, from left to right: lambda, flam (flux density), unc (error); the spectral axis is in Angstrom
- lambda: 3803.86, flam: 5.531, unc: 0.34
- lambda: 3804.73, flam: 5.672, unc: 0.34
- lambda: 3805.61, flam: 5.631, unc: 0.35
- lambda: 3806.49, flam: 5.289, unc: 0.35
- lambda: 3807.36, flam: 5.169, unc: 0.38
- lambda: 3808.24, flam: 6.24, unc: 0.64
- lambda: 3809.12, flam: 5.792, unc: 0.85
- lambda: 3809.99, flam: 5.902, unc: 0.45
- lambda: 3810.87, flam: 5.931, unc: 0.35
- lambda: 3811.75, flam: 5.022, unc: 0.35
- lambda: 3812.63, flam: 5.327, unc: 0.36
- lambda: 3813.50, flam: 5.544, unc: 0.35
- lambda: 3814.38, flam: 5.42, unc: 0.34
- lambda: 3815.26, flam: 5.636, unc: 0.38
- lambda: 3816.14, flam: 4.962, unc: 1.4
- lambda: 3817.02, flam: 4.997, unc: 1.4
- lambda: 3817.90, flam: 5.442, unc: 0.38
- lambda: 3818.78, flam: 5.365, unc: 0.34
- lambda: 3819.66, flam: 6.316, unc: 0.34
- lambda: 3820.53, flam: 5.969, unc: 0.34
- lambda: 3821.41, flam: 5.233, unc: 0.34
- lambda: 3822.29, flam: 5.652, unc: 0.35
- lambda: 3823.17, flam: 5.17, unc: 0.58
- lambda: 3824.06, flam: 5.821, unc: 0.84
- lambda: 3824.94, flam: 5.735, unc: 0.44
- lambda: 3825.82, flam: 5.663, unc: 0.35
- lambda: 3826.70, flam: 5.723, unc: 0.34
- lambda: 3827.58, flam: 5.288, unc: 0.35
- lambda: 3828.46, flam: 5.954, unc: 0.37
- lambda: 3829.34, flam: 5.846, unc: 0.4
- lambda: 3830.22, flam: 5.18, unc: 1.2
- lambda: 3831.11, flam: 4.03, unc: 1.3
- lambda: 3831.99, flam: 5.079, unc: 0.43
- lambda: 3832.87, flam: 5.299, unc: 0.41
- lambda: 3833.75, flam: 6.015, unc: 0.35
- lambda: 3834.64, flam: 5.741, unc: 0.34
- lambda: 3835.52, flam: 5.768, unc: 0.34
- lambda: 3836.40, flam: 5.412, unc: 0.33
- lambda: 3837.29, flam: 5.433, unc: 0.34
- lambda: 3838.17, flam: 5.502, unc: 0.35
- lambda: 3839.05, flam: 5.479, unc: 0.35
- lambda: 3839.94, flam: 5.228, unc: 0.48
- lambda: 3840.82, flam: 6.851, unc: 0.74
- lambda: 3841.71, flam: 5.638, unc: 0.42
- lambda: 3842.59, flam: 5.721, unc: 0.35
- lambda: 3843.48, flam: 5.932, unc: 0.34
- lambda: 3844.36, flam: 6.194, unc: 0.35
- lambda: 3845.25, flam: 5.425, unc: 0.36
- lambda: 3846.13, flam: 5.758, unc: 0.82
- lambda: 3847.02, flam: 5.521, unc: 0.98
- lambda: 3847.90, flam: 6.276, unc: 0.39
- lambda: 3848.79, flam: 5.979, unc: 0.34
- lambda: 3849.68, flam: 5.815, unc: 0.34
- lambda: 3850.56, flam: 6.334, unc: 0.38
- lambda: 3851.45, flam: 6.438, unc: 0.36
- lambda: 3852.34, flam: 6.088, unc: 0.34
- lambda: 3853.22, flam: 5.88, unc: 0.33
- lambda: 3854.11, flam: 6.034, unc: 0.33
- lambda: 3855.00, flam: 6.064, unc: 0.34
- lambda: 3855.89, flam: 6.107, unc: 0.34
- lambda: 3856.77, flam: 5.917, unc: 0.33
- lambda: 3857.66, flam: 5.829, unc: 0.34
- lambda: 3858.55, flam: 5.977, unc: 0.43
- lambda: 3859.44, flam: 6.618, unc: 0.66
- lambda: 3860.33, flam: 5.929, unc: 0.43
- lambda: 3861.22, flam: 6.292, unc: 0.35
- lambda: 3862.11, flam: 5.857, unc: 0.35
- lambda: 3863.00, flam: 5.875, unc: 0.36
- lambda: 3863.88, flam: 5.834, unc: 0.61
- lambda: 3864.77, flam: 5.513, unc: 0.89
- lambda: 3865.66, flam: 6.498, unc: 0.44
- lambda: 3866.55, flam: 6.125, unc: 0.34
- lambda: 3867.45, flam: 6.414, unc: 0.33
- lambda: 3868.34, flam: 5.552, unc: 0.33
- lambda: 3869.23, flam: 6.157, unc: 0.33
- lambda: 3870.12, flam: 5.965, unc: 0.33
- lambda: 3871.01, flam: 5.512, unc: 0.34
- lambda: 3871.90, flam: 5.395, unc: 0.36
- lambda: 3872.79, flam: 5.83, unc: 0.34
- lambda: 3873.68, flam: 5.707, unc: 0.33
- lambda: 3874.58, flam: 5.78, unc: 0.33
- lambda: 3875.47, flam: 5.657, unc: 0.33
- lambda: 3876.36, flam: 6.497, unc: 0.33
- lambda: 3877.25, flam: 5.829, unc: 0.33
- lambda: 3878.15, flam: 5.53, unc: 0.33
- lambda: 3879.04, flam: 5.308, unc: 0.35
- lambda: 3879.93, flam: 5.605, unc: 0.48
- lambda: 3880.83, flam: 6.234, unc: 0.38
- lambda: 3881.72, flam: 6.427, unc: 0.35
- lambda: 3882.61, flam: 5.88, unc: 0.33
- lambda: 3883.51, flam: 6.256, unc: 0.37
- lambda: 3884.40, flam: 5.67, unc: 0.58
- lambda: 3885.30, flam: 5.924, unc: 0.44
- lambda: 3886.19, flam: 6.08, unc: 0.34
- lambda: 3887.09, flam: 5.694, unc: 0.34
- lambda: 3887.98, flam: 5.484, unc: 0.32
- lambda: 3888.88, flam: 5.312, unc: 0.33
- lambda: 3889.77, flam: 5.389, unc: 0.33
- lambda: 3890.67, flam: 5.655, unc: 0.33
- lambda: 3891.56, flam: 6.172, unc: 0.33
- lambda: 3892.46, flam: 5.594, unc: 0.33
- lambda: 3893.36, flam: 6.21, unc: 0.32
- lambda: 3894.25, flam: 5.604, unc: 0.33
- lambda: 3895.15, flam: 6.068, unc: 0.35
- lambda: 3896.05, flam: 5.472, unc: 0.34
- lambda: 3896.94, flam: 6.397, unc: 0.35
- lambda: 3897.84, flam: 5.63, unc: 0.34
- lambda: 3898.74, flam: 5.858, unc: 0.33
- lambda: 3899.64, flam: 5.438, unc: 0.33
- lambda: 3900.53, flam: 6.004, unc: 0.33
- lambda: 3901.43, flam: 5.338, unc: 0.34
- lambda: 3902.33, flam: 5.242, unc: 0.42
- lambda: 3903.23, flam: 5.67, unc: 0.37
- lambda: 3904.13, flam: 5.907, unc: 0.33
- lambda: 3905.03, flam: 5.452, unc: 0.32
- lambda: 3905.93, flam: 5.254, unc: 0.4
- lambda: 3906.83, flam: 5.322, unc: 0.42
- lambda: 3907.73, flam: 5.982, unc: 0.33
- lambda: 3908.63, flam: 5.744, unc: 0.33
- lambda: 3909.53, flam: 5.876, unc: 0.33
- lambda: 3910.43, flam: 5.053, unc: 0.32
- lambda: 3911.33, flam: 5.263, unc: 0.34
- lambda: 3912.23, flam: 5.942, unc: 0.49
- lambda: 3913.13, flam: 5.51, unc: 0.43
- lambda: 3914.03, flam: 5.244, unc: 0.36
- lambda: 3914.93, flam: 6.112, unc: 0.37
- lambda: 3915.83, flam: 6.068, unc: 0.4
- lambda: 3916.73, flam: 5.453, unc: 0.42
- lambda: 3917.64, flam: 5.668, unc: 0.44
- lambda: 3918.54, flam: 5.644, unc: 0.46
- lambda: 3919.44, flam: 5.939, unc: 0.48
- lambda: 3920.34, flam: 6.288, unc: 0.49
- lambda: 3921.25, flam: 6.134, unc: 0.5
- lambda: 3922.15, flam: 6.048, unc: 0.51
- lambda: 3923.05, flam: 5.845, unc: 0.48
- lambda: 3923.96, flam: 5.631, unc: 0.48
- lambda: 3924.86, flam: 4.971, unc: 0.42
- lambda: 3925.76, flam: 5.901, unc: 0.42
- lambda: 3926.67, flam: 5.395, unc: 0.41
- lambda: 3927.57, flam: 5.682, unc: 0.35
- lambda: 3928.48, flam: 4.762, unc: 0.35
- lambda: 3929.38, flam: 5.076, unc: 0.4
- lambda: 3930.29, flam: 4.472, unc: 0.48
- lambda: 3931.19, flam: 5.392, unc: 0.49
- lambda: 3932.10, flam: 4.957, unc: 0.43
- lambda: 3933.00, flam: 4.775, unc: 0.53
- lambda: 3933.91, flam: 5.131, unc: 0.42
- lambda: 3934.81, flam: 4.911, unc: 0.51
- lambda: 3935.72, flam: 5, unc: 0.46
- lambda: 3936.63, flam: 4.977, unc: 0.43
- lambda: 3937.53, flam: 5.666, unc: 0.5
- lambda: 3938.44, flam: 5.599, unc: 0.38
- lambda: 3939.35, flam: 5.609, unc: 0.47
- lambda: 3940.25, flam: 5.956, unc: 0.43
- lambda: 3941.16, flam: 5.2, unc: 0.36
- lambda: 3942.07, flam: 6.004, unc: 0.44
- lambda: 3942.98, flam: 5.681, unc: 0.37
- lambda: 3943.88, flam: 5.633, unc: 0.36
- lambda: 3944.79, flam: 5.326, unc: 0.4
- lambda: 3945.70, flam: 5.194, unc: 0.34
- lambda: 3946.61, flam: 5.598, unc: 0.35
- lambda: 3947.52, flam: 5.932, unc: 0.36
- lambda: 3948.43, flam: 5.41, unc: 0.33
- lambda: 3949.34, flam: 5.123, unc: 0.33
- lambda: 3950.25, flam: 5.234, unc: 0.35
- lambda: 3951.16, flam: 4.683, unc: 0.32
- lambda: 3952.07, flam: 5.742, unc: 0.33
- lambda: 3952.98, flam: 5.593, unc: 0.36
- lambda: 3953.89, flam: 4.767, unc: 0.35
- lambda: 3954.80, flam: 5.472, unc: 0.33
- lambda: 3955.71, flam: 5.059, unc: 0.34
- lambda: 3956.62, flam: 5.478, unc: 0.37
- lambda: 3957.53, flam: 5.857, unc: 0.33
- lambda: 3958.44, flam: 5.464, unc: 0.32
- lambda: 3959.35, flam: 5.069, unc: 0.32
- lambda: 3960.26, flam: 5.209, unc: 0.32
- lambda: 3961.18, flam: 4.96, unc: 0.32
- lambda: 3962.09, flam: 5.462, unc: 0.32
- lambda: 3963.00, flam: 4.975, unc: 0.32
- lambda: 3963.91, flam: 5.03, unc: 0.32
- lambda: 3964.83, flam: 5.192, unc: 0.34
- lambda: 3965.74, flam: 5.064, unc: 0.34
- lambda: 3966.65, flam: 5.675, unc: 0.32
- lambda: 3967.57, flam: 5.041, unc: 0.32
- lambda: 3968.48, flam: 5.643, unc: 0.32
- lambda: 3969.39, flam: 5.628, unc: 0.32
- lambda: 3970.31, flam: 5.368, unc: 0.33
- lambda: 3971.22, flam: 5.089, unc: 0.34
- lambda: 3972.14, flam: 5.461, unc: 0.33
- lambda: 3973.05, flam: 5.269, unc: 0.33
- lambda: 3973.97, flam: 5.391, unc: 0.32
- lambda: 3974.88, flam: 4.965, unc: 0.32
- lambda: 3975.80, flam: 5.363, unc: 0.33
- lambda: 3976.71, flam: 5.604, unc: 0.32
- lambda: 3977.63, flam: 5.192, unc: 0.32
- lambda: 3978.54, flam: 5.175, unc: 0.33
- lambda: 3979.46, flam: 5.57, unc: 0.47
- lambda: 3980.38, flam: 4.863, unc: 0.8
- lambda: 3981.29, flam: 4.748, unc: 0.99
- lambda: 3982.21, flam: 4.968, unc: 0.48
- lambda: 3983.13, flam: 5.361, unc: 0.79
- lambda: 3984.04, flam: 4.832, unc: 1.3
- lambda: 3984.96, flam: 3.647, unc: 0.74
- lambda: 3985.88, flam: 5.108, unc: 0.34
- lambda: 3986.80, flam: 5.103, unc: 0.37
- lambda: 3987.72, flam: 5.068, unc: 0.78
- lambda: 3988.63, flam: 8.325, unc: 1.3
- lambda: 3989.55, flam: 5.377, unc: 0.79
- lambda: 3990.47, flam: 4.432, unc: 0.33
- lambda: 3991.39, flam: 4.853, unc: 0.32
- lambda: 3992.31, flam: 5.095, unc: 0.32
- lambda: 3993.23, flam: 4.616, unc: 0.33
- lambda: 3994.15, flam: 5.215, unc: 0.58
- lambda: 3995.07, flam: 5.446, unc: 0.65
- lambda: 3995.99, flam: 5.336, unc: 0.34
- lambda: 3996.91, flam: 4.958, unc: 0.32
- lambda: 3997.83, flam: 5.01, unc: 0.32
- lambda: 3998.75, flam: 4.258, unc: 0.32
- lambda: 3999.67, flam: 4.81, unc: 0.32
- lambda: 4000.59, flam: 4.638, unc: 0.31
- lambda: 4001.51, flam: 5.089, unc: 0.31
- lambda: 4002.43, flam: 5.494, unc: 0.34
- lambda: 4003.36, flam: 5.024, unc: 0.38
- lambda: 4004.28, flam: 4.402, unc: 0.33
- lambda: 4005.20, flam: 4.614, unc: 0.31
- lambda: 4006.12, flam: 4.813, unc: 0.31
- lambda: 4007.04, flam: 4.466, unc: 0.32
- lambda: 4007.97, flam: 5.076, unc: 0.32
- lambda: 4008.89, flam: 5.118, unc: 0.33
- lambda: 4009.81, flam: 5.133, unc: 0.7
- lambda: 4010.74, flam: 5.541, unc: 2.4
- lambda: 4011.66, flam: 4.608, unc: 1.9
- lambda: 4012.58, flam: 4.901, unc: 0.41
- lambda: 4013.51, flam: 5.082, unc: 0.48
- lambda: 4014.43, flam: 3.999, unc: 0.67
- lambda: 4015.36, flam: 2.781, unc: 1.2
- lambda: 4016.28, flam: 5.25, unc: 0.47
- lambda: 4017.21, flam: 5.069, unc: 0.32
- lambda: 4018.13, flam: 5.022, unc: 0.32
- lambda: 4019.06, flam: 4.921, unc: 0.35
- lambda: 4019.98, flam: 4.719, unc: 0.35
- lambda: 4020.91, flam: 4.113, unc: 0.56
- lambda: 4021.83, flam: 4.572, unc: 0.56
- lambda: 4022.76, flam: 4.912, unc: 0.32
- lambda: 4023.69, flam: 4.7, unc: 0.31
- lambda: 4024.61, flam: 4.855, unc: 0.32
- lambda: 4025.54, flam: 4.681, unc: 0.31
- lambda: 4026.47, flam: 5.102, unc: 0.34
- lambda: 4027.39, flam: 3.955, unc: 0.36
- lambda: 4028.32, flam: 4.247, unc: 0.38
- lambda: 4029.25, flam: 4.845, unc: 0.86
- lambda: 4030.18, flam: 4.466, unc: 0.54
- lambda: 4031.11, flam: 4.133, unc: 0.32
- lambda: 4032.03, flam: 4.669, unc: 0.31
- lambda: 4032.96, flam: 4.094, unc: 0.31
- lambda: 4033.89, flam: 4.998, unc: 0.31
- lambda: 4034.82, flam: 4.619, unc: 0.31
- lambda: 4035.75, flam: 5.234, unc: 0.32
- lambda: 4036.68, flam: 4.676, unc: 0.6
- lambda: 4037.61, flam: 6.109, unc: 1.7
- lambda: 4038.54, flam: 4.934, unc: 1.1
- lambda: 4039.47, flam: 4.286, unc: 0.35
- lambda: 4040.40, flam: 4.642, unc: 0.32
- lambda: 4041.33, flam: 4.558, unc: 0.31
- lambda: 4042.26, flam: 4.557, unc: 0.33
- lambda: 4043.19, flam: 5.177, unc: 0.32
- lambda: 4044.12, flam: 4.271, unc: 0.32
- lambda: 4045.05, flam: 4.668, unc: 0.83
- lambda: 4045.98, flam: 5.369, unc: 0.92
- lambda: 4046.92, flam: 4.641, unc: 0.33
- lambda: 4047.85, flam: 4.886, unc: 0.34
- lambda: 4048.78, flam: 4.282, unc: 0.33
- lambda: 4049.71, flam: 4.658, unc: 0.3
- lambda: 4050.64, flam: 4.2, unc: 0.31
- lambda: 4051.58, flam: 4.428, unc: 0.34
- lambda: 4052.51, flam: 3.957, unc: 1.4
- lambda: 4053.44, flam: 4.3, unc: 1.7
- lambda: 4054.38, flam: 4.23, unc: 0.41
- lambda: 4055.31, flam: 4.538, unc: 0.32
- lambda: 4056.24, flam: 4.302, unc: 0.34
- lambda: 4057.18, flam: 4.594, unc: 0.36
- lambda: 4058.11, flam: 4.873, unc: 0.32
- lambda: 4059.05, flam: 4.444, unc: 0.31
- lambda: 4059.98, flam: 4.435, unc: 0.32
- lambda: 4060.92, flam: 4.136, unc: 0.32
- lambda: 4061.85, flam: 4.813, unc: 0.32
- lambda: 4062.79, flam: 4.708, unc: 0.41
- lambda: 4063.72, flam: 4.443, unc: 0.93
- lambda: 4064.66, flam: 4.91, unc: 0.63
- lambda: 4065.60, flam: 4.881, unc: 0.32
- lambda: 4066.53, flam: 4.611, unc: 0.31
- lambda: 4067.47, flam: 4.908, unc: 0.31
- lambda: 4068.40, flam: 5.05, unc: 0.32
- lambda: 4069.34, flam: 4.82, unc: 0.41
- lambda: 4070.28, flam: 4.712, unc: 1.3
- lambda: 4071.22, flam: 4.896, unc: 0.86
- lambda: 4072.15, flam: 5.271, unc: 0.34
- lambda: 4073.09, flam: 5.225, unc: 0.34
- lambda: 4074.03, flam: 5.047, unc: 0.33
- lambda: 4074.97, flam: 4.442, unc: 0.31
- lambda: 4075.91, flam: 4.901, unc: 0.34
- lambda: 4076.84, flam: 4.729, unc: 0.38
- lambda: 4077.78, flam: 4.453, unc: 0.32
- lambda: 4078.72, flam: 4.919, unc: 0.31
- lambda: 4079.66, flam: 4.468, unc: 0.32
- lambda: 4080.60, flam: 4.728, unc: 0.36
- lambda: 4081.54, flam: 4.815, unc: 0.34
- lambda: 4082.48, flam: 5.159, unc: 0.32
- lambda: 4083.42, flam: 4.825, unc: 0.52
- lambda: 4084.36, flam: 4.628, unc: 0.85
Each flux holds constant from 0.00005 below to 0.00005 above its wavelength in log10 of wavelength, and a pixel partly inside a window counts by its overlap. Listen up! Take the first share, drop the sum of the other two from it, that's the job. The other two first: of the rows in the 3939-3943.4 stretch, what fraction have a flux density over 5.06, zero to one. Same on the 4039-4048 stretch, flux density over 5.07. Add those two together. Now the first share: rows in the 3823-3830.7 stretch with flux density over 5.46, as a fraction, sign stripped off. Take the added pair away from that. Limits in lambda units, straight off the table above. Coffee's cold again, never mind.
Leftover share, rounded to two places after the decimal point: -0.53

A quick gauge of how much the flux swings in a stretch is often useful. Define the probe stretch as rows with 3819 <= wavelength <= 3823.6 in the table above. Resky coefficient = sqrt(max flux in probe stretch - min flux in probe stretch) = 1.07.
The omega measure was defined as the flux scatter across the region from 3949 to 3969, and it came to 0.32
